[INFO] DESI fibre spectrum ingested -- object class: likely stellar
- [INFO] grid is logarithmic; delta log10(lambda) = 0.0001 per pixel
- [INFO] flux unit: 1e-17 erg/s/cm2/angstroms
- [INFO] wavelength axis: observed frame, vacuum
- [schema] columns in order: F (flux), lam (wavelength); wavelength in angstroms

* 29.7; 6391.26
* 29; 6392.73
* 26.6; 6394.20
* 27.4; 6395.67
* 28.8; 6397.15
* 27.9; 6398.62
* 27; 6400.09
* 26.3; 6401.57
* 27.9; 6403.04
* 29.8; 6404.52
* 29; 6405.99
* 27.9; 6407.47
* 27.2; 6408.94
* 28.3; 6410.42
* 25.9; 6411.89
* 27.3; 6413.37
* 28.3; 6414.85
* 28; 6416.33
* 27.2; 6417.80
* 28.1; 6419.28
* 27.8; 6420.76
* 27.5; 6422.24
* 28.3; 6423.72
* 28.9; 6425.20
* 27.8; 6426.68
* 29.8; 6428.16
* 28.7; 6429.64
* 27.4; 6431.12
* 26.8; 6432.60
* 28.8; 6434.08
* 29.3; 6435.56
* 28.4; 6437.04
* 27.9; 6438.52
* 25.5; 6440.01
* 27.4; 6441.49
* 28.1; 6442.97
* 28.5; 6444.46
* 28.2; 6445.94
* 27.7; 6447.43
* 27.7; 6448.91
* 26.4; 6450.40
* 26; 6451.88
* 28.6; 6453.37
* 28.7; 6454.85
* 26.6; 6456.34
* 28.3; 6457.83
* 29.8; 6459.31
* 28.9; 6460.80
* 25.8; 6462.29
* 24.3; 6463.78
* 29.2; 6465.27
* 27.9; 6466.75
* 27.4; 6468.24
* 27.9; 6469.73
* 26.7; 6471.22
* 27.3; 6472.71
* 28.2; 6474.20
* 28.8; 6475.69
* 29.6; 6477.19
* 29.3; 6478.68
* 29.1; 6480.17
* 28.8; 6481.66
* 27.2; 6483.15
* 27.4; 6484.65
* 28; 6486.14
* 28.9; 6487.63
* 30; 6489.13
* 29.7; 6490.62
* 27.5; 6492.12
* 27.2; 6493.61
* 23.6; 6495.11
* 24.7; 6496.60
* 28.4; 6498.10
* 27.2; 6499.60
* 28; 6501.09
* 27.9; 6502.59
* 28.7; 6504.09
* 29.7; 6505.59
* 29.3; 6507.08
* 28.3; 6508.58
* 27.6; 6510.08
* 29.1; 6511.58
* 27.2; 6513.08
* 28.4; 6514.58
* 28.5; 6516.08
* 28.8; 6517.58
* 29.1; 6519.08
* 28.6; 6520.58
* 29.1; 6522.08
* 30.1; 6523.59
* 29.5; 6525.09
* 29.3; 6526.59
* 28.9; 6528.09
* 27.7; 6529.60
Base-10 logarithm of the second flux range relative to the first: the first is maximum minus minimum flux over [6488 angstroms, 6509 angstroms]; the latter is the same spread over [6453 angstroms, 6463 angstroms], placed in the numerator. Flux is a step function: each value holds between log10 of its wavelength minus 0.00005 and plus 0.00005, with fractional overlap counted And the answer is -0.20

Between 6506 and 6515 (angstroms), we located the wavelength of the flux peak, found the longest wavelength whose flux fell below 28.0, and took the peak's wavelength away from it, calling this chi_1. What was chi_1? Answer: 6.0 angstroms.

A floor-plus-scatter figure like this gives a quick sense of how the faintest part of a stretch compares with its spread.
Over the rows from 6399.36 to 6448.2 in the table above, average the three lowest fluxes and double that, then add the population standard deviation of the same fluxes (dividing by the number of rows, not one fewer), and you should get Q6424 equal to 52.8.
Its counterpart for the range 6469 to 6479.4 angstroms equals 55.6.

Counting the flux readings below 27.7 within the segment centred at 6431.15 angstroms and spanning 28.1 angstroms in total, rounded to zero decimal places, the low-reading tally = 6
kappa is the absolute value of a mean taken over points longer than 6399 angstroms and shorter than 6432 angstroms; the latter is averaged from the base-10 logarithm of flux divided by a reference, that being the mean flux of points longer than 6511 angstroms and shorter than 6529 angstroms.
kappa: 0.015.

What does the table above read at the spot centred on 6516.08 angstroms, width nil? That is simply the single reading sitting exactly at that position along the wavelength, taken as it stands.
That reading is 28.5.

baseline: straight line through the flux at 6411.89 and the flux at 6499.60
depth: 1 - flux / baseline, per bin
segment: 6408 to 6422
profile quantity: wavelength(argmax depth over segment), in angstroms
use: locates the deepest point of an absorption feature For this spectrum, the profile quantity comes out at 6411.89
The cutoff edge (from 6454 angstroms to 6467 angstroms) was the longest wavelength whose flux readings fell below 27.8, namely 6463.78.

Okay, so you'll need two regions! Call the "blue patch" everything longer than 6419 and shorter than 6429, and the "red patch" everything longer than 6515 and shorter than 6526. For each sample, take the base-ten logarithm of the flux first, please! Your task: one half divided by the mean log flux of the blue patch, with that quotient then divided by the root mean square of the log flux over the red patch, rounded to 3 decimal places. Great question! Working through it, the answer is 0.235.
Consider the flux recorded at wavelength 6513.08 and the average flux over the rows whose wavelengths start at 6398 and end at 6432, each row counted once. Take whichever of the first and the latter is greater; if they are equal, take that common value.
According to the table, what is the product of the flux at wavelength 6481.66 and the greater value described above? 804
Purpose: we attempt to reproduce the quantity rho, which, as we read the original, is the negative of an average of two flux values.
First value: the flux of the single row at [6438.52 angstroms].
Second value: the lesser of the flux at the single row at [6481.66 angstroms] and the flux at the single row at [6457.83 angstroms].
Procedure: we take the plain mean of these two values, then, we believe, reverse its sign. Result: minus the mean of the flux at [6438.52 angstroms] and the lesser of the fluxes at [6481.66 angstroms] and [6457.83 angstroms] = -28.1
